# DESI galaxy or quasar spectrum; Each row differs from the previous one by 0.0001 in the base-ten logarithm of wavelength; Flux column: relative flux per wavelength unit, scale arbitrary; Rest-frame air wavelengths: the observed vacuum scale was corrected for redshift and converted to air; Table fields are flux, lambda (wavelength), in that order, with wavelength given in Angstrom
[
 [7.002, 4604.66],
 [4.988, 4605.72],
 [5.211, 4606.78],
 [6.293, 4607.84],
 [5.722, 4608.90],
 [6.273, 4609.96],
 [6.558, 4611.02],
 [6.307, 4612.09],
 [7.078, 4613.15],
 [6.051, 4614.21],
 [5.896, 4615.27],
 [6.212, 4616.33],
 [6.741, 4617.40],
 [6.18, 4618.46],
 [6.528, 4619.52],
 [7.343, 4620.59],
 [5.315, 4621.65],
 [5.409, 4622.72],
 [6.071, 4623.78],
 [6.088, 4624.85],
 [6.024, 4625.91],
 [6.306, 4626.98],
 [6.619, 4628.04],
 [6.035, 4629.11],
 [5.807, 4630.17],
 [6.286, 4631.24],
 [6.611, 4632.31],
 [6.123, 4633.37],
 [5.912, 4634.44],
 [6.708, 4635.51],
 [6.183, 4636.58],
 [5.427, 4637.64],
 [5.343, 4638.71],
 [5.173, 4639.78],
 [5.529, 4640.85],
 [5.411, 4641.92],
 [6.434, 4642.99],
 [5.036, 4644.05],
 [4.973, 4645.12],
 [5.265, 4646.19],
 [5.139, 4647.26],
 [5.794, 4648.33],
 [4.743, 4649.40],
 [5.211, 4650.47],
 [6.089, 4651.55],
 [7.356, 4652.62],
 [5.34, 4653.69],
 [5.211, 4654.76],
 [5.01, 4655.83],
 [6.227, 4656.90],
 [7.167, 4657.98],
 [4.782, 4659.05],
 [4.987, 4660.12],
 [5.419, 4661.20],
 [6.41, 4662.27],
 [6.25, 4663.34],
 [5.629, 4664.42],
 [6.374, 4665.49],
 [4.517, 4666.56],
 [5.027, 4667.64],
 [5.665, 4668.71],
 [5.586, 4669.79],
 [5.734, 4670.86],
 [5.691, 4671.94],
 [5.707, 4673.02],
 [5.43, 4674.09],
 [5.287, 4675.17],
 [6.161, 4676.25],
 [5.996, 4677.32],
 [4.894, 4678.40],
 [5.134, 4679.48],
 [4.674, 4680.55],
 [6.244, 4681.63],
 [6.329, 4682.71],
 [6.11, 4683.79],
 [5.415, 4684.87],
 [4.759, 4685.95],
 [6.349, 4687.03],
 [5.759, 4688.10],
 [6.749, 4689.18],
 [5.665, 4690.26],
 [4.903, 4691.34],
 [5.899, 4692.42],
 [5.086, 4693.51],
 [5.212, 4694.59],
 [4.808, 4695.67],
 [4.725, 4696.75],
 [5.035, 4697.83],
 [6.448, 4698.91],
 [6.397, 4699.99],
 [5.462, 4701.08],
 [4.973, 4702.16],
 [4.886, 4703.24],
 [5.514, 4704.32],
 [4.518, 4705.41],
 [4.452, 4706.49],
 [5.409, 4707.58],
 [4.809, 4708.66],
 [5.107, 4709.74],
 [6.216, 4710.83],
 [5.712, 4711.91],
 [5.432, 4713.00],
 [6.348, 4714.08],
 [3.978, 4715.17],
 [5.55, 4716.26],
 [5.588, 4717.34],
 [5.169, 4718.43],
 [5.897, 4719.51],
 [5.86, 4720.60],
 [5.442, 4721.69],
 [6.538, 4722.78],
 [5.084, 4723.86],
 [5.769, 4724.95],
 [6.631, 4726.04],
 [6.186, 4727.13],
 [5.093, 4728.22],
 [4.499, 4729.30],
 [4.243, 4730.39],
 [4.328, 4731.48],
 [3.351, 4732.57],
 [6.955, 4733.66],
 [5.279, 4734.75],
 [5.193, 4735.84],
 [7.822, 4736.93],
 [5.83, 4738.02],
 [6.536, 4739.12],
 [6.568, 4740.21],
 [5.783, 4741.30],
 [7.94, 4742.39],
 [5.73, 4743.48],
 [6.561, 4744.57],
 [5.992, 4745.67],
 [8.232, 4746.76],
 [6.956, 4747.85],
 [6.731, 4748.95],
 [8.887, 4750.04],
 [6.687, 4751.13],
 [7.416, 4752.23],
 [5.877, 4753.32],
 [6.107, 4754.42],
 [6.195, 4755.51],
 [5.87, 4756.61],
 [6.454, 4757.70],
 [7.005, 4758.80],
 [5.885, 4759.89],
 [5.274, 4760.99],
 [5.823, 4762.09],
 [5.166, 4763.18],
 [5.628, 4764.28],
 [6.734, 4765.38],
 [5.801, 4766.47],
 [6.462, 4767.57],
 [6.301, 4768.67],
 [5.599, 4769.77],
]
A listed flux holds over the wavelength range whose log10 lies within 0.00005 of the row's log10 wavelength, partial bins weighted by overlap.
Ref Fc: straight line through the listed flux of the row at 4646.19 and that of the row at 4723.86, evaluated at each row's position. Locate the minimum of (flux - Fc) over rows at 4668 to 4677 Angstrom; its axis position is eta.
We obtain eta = 4675.17 Angstrom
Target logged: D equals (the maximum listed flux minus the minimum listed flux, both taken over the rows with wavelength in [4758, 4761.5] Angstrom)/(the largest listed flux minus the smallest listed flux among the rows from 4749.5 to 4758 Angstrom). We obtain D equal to 1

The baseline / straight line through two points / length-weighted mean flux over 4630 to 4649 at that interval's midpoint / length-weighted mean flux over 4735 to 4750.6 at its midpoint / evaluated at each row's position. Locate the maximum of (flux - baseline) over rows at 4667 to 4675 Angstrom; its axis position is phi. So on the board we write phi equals 4670.86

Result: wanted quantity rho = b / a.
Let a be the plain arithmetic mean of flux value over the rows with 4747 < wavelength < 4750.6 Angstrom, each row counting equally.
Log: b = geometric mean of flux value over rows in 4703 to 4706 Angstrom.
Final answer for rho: 0.66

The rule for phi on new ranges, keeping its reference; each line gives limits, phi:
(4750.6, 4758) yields 4752.23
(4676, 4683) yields 4682.71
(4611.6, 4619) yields 4613.15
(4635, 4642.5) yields 4635.51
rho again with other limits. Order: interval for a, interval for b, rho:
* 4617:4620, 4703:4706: 0.76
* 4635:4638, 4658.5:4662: 0.83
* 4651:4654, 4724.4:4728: 0.99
